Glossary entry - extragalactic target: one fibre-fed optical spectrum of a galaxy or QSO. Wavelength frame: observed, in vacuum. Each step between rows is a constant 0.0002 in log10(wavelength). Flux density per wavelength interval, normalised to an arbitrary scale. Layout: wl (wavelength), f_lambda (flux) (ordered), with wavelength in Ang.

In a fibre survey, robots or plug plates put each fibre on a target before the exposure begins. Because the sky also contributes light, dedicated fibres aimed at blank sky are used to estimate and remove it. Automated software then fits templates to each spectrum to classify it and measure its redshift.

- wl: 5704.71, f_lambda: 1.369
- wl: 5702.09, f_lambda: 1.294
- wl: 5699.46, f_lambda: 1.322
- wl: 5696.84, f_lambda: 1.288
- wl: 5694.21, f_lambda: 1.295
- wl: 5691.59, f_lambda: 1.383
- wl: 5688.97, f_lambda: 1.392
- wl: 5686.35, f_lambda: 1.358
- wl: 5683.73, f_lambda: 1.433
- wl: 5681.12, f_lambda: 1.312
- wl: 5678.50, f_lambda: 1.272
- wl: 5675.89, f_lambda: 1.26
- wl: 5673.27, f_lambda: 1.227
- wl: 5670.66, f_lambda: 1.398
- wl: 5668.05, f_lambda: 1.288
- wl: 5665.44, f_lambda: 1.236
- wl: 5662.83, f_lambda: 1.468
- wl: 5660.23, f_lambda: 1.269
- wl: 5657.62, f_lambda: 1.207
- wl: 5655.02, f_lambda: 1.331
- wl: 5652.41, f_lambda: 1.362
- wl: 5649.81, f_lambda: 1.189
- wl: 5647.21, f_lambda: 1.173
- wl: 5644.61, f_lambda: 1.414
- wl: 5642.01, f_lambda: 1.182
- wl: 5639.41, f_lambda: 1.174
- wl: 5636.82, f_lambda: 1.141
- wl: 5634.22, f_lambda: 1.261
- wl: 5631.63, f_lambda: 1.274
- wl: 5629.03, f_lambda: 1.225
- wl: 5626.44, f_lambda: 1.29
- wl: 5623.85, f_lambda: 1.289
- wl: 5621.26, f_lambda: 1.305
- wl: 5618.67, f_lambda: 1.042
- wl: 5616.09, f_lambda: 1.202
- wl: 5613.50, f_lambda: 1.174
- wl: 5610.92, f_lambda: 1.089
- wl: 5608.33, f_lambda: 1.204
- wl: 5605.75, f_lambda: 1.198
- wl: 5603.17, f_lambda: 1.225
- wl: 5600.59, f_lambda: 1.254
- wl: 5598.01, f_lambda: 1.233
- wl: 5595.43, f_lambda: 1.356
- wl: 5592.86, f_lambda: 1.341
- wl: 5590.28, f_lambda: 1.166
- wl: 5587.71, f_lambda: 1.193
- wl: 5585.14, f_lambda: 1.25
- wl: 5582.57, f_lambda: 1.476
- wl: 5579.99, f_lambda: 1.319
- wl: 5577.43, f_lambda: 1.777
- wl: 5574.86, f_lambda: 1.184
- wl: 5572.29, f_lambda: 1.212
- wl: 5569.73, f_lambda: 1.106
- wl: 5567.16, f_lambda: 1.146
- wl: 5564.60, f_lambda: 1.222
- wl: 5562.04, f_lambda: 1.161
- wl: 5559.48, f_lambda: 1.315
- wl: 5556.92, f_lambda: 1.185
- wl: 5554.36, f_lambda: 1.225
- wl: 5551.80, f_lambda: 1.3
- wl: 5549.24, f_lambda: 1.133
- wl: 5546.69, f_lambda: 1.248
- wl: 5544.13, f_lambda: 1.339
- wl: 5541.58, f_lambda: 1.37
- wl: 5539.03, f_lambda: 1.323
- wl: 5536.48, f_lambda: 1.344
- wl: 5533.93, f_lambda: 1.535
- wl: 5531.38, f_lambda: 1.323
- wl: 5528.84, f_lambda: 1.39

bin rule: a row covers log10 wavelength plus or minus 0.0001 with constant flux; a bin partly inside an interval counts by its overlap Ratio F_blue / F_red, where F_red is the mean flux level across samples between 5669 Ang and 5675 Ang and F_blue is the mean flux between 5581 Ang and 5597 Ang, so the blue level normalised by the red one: 0.99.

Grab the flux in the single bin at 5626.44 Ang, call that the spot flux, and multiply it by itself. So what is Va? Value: 1.66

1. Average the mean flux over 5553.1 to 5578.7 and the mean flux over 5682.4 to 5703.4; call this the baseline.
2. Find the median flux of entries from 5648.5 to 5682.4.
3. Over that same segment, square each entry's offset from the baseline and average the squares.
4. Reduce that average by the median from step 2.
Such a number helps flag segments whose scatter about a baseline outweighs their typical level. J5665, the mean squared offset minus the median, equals -1.27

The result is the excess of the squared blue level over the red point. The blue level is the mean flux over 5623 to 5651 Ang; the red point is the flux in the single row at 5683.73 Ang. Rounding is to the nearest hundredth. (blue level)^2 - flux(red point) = 0.10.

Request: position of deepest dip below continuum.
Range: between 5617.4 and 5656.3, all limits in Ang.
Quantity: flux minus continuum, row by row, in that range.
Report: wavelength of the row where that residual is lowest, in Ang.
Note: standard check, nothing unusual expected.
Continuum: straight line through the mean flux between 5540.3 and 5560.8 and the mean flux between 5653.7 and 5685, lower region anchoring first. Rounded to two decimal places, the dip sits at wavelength 5618.67 Ang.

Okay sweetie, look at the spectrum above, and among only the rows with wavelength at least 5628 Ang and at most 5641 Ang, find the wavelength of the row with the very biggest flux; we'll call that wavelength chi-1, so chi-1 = 5631.63 Ang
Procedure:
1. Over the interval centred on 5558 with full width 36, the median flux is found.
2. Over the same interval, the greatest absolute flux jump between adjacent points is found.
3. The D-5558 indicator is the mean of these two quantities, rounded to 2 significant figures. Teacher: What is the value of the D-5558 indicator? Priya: 0.69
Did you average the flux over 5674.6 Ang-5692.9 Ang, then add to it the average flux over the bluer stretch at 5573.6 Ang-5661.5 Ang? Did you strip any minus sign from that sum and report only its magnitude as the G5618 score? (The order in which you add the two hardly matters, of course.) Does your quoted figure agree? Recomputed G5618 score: 2.60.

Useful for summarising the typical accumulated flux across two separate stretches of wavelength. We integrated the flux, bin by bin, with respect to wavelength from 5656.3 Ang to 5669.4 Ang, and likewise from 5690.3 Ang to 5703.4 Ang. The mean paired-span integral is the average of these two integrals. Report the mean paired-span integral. 17.1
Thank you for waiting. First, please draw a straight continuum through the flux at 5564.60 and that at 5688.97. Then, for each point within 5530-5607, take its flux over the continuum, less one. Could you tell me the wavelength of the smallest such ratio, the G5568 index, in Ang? 5569.73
